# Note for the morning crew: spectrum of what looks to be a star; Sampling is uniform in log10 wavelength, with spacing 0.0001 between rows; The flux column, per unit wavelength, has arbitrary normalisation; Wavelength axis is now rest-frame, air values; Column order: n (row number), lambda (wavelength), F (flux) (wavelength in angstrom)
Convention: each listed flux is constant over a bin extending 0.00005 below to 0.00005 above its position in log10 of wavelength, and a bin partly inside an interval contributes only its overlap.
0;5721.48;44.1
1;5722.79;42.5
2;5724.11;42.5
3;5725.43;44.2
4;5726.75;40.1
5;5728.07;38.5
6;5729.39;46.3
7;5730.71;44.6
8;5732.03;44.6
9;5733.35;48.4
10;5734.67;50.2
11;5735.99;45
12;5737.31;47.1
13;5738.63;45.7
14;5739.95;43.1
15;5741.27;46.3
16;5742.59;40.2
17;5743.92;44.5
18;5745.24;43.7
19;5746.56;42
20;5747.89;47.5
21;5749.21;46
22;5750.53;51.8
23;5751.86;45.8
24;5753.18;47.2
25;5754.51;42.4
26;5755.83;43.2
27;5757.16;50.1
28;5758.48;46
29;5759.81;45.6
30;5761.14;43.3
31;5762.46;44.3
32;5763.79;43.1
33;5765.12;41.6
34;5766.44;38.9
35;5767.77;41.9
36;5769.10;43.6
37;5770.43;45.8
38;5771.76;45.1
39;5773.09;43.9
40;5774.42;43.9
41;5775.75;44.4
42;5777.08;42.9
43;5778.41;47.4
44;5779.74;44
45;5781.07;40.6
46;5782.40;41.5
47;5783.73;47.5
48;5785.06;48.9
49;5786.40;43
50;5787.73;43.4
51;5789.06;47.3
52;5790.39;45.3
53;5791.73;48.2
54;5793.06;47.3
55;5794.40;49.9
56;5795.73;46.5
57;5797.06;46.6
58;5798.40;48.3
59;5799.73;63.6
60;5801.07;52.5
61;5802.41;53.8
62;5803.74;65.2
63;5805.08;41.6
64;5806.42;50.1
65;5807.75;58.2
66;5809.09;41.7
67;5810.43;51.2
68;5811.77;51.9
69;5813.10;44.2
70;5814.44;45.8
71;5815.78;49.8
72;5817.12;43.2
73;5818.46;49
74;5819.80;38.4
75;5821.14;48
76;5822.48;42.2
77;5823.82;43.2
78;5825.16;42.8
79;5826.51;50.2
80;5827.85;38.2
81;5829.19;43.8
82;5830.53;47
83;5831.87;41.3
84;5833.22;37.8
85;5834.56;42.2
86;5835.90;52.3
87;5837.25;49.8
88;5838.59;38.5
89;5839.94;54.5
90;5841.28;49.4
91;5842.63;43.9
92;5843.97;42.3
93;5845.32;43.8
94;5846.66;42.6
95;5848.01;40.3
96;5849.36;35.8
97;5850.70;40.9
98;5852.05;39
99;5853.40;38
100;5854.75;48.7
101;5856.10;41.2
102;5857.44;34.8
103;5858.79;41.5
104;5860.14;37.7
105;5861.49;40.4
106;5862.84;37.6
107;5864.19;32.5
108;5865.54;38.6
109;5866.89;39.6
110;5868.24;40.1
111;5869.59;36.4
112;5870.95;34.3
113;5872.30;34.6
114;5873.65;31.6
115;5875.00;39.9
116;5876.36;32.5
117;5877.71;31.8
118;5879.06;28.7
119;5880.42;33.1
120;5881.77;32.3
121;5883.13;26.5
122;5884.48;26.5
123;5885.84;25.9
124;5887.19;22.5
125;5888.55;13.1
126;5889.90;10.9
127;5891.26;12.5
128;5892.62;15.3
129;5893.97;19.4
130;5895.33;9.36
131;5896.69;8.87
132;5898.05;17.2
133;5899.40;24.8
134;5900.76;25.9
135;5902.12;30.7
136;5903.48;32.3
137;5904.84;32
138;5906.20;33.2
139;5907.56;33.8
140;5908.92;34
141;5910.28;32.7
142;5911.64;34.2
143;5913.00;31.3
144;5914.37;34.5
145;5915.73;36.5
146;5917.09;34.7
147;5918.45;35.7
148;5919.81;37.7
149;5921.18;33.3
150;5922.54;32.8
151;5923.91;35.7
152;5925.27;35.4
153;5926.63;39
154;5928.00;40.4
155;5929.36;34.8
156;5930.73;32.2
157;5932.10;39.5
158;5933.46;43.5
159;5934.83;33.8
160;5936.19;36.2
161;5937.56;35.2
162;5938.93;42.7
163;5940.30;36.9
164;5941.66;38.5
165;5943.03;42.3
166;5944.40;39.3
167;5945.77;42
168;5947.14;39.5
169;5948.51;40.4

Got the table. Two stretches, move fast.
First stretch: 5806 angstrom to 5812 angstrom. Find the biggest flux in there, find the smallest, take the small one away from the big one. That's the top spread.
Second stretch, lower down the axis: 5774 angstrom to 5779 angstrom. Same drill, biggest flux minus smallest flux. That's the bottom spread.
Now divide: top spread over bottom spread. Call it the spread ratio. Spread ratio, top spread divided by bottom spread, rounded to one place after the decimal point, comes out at 3.7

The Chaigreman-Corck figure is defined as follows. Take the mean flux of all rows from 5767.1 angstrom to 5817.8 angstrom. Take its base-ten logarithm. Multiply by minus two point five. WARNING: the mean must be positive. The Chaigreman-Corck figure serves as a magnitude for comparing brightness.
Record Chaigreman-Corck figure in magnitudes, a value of -4.19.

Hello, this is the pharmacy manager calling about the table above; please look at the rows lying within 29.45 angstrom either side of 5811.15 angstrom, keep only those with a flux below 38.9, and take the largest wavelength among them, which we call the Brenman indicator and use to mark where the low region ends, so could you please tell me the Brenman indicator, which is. 5838.59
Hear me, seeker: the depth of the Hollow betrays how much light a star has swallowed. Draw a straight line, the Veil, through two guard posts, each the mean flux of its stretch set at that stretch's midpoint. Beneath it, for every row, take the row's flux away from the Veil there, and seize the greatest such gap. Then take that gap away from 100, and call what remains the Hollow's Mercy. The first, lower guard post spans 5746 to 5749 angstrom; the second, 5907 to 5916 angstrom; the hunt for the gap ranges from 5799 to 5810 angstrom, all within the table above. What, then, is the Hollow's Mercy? 101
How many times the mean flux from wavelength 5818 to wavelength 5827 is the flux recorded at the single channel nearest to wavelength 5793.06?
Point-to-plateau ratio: 1.06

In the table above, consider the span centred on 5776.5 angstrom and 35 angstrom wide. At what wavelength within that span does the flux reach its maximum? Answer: 5785.06 angstrom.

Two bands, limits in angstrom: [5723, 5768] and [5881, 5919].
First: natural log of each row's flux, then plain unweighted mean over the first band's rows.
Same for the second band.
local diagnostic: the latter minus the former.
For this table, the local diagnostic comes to -0.62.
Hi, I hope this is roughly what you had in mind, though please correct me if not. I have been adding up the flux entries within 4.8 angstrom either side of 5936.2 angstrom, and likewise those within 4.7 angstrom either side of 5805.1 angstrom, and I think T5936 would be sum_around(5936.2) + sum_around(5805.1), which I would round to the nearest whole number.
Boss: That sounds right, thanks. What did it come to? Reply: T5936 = 631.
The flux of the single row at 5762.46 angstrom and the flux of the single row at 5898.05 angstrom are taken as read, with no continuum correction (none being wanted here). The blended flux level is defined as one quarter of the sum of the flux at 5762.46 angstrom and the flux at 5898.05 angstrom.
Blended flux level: 15.4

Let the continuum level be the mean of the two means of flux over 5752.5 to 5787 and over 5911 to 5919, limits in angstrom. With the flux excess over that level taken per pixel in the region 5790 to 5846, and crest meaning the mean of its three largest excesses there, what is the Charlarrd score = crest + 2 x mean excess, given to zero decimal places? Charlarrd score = 39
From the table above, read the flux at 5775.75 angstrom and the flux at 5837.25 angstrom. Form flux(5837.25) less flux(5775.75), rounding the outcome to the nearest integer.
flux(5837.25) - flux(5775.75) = 5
